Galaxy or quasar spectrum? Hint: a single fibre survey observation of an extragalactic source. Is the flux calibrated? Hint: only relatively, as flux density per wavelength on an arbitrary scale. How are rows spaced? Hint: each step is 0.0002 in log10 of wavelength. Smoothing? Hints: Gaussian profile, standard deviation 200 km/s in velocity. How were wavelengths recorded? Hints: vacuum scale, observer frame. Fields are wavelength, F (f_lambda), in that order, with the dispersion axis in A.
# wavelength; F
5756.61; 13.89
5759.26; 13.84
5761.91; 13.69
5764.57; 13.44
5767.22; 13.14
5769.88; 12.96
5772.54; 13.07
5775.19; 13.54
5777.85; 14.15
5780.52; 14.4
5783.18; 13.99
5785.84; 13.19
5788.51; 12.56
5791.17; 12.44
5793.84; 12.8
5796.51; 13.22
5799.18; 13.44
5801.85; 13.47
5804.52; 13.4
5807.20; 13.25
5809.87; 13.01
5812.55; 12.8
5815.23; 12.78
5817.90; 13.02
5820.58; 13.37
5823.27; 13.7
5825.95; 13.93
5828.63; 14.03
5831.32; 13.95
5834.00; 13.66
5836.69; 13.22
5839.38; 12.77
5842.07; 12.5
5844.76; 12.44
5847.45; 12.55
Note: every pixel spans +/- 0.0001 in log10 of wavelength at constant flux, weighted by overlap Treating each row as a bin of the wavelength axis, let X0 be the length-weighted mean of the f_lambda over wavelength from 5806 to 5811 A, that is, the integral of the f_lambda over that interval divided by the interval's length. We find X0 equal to 13.1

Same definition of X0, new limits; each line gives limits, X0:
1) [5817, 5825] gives 13.4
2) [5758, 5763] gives 13.8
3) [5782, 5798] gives 13.0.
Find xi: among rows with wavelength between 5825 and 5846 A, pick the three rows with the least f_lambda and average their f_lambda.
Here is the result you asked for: 12.6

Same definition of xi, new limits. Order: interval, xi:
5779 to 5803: 12.6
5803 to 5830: 12.9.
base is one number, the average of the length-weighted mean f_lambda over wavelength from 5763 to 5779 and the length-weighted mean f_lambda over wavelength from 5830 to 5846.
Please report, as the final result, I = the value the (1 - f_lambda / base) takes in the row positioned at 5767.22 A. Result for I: 0.01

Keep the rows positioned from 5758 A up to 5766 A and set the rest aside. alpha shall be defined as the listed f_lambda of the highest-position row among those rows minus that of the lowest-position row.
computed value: -0.4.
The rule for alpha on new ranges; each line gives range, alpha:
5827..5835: -0.4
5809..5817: -0.2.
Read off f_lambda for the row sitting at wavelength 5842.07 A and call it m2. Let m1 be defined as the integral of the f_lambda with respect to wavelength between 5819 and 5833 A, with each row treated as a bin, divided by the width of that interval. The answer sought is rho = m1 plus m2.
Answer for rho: 26.3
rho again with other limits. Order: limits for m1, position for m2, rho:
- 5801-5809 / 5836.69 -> 26.6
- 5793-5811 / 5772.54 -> 26.3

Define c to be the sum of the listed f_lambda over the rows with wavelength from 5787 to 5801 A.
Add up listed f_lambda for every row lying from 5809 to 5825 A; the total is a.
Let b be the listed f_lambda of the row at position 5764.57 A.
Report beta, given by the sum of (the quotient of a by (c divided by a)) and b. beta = 109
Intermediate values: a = 79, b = 13.44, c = 64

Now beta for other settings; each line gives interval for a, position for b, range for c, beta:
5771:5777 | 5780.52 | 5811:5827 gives 23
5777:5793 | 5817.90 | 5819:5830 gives 131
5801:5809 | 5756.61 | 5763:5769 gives 74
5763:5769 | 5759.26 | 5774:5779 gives 39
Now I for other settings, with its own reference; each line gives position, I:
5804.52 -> -0.01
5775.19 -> -0.02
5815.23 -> 0.03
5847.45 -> 0.05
